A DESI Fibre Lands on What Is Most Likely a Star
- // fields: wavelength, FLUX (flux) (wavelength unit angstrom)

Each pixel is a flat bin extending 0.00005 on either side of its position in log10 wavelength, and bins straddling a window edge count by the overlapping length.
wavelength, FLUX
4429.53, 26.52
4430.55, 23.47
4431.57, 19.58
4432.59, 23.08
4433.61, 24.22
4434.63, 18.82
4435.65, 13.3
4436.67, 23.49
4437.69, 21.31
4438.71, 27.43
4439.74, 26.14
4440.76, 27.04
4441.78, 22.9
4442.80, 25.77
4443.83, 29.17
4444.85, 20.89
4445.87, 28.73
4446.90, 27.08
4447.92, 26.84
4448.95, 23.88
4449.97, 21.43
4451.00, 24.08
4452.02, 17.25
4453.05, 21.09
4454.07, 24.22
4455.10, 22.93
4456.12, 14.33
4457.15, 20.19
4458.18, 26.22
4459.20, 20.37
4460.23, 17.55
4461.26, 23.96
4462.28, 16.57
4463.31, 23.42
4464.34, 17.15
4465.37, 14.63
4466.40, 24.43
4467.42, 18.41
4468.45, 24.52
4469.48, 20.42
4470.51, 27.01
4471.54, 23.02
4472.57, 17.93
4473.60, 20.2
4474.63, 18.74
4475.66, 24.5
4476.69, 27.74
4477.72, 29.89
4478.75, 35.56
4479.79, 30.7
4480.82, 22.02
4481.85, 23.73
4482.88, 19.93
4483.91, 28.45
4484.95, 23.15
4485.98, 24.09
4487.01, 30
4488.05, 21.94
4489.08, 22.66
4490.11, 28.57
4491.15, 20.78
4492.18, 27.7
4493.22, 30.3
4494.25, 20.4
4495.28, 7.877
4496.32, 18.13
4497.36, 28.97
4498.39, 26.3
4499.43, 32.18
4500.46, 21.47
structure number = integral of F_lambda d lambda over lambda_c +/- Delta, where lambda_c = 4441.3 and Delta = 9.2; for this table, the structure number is 441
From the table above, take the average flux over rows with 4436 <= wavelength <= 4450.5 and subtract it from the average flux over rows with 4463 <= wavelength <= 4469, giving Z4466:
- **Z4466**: -4.7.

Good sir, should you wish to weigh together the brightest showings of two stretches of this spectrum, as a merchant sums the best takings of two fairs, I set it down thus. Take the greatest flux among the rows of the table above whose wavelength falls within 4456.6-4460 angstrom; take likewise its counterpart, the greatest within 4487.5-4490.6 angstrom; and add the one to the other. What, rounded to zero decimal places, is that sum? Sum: 55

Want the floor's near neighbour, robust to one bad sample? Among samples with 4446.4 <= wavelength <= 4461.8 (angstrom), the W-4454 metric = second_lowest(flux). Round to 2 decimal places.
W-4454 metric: 17.25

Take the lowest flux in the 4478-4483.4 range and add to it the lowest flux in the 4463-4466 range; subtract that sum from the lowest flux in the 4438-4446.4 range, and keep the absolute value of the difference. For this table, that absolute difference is 14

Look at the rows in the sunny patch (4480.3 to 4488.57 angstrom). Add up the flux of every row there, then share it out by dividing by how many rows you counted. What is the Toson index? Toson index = 24.2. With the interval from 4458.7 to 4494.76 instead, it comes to 23.4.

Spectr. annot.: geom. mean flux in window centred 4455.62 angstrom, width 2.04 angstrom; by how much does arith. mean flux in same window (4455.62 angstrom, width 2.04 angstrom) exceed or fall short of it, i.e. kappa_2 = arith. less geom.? 0.50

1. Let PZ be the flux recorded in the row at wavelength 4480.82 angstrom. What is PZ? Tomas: 22.02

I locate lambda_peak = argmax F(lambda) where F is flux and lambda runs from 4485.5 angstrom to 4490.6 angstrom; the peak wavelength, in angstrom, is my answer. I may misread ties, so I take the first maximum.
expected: 4487.01 angstrom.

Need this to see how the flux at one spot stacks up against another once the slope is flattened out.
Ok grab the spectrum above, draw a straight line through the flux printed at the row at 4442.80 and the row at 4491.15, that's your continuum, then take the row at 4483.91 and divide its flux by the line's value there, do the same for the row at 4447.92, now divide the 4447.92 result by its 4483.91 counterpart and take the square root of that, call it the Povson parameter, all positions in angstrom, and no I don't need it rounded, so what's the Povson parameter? 0.90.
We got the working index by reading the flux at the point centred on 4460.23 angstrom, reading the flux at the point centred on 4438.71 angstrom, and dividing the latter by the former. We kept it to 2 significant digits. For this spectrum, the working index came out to 1.6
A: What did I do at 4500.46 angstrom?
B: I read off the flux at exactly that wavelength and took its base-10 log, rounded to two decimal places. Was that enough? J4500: 1.33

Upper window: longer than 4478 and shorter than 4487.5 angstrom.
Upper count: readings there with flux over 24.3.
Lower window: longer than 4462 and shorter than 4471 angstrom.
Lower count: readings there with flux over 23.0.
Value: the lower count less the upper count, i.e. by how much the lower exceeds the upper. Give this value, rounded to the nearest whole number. 0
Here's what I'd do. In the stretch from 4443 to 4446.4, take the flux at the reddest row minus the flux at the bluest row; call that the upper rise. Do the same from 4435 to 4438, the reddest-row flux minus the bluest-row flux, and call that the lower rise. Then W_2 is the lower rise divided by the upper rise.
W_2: -18.2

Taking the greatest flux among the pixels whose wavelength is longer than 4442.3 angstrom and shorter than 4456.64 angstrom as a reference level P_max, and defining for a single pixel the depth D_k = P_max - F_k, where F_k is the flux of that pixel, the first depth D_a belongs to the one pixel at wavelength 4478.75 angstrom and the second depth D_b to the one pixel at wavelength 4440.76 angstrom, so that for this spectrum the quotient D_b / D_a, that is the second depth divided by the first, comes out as -0.33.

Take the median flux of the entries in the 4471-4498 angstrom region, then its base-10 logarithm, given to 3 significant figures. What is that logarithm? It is 1.37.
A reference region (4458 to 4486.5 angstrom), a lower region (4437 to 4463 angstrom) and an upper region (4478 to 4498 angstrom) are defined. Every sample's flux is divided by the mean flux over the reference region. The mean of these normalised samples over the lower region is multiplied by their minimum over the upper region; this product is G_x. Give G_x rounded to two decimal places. 0.34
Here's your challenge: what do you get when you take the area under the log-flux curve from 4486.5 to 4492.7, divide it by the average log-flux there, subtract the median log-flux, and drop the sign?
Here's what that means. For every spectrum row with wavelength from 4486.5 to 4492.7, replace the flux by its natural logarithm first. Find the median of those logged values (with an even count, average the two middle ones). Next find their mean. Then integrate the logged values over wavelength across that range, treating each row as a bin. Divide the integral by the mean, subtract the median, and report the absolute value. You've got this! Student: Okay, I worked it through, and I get 2.98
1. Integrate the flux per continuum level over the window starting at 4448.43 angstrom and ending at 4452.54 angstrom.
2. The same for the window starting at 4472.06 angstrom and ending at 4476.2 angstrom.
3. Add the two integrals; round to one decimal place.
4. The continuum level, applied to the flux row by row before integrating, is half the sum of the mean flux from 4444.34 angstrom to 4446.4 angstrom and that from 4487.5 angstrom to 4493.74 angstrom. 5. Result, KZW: 6.9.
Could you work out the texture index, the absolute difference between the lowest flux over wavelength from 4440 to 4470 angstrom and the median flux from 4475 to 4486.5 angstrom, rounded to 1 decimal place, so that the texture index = 10.2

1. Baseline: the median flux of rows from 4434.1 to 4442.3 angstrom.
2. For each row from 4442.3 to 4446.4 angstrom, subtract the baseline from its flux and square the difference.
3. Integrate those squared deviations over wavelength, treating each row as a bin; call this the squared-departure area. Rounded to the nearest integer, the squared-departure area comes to 80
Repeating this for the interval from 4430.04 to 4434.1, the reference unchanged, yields 14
